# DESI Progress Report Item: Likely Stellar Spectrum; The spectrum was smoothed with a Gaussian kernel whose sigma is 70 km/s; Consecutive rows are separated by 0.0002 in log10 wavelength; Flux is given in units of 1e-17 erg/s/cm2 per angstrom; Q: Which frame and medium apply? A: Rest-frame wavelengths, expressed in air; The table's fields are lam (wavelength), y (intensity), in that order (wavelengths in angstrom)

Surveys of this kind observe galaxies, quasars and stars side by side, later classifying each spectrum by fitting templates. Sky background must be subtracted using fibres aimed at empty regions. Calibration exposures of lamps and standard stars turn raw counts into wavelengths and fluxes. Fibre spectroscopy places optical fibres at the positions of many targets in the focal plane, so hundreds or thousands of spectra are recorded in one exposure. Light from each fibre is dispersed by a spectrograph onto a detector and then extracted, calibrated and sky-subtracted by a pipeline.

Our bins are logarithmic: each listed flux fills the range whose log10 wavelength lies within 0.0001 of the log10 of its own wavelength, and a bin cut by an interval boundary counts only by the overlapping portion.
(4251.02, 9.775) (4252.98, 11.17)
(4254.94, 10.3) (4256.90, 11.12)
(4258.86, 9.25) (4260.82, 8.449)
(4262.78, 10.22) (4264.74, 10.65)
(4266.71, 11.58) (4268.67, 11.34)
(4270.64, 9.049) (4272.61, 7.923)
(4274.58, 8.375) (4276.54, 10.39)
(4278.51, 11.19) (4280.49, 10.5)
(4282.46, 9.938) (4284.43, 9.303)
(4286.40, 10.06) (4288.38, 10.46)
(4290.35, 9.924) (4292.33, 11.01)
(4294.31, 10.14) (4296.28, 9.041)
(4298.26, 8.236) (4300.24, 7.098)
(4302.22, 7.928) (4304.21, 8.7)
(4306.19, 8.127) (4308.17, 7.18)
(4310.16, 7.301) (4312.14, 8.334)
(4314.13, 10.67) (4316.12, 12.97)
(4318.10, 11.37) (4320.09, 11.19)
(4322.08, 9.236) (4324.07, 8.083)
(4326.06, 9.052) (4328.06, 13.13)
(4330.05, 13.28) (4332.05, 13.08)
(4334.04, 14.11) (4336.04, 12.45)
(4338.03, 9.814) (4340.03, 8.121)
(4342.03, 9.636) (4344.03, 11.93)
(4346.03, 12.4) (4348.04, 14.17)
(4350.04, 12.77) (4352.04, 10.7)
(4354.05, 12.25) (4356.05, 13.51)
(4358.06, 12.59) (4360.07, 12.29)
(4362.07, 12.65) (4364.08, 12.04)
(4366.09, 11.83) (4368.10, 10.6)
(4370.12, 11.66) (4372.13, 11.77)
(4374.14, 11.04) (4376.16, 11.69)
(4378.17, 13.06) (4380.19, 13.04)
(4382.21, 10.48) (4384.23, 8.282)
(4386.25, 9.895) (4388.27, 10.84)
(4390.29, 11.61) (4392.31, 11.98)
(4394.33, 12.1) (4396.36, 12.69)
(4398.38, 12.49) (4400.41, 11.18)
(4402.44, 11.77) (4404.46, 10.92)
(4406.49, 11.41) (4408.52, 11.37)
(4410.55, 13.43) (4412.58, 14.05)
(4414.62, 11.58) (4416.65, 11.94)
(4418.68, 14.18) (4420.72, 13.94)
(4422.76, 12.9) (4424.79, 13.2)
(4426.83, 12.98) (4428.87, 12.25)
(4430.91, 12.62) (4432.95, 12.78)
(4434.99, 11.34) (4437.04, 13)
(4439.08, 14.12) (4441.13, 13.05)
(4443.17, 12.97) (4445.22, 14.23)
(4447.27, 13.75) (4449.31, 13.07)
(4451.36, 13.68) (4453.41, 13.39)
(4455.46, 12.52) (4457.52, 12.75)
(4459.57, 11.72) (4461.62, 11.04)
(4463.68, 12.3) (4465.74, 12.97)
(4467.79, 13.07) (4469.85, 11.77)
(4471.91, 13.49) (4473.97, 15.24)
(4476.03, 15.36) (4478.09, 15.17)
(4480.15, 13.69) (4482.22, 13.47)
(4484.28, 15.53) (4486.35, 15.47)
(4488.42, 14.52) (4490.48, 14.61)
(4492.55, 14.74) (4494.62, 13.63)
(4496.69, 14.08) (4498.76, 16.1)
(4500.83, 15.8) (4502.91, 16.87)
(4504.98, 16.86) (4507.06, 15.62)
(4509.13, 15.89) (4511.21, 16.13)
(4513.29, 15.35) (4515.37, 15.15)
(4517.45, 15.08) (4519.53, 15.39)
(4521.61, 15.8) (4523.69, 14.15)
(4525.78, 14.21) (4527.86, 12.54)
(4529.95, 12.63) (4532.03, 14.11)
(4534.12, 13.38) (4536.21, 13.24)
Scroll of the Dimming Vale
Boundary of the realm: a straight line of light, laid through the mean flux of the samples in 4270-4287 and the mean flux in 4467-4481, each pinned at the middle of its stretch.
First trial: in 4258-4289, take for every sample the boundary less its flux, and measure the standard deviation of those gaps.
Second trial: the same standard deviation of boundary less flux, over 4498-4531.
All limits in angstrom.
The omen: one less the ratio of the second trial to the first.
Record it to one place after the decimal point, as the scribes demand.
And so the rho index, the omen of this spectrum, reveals -0.3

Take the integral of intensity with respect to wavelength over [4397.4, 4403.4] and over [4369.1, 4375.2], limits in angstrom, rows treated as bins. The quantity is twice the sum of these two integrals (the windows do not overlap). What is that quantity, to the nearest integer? 282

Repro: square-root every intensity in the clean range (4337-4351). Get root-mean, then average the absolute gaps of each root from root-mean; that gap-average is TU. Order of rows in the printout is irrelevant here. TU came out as 0.27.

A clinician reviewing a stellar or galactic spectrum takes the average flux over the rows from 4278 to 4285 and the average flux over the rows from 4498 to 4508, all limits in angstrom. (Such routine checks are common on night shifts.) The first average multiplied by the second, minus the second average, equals 150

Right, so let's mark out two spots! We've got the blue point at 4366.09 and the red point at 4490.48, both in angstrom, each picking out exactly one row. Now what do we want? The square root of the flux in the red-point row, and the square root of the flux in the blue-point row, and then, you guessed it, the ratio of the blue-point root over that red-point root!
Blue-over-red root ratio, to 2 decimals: 0.90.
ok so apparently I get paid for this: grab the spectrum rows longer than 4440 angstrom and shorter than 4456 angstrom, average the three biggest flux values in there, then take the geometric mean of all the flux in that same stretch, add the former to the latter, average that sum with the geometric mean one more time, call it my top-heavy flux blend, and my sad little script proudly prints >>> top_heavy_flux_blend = 20.3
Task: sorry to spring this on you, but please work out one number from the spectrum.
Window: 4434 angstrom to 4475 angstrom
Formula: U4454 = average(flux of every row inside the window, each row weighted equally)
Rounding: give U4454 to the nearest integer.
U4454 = 13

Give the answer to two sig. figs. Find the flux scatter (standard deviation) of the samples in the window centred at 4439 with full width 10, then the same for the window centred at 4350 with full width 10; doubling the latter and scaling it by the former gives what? 2.5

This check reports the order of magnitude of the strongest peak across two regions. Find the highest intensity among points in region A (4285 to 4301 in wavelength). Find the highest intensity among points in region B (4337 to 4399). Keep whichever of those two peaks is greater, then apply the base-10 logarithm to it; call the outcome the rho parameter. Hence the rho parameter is 1.15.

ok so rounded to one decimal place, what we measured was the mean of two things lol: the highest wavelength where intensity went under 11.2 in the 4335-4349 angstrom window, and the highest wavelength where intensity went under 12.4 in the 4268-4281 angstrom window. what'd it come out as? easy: 4311.3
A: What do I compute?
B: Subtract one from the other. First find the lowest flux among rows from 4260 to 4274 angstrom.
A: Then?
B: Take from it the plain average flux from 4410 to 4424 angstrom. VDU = -5.2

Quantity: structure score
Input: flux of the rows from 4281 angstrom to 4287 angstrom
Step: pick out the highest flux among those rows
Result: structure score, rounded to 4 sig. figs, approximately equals 10.06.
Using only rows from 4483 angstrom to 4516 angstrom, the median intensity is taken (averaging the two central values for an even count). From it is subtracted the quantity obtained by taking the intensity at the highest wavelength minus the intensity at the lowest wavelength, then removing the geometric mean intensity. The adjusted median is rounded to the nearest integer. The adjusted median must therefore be 31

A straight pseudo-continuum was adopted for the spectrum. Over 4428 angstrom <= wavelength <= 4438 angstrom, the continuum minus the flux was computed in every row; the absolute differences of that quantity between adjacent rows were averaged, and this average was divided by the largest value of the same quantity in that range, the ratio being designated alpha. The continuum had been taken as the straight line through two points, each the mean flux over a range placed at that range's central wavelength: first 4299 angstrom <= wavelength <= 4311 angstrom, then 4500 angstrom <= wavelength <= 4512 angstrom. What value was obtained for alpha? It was 0.5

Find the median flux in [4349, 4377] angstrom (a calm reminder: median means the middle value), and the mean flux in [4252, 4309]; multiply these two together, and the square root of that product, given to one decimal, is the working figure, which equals 10.7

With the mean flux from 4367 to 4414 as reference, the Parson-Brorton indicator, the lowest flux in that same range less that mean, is -3.3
